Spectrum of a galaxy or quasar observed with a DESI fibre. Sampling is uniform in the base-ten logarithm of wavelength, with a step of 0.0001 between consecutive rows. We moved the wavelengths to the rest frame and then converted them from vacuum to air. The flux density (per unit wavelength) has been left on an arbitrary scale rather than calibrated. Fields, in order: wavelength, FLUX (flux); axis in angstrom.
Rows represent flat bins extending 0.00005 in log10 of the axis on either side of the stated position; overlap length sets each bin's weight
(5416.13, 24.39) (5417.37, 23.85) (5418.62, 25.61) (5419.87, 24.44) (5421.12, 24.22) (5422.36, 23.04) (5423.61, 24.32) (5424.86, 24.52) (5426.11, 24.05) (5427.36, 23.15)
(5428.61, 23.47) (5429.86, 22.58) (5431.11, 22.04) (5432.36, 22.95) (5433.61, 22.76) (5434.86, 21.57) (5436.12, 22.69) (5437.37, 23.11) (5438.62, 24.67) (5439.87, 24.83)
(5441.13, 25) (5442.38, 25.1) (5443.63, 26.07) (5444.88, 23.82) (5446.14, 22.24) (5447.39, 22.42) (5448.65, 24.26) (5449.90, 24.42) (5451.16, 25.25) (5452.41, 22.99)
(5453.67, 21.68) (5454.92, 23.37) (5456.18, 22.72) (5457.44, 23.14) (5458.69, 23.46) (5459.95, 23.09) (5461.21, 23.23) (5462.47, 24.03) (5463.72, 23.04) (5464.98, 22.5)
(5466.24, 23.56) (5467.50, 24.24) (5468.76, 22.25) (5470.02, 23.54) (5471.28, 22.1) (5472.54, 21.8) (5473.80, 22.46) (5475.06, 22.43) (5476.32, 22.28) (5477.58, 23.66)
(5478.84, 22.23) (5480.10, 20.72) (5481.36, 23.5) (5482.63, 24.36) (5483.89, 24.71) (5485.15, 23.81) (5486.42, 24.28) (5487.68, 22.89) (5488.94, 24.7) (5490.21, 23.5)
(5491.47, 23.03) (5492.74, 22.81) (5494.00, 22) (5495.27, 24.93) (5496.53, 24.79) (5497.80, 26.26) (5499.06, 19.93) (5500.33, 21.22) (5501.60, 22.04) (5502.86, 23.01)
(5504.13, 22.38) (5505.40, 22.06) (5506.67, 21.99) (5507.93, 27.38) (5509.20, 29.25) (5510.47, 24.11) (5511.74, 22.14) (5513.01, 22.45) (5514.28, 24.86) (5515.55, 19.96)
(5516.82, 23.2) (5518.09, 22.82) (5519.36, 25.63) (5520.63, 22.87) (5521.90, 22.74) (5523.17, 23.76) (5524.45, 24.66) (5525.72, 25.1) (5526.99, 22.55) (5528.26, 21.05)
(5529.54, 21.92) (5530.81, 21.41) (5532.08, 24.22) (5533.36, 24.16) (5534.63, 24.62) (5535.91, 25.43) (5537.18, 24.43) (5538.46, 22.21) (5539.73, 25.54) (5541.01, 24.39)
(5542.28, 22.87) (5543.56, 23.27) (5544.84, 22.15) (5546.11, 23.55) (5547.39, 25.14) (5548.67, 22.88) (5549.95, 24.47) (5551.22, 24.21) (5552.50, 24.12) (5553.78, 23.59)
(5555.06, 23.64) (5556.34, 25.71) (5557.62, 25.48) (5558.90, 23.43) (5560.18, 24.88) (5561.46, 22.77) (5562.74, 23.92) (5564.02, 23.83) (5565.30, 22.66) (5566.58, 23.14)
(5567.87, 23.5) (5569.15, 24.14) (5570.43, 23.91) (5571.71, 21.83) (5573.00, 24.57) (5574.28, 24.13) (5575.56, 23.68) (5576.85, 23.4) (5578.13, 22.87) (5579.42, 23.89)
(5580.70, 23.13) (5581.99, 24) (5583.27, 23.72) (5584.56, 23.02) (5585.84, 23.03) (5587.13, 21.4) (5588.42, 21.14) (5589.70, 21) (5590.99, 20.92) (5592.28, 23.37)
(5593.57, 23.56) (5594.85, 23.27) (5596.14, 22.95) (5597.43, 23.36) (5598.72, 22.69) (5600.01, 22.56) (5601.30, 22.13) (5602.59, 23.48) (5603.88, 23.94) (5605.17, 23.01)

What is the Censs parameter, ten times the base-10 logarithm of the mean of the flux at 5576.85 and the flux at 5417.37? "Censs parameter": 13.7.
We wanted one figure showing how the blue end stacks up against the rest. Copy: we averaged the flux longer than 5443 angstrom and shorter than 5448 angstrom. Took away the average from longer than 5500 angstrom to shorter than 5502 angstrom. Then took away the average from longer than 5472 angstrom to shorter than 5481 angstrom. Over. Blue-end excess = -20.2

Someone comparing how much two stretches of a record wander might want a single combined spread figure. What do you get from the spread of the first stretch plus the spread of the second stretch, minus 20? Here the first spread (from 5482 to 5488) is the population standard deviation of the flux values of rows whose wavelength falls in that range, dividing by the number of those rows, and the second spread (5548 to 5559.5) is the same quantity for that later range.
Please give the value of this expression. -18.5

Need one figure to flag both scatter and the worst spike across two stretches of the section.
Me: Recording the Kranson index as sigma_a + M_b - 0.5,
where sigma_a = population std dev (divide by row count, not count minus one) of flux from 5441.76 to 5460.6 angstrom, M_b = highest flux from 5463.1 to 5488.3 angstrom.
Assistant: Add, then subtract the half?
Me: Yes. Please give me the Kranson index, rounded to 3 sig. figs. 25.4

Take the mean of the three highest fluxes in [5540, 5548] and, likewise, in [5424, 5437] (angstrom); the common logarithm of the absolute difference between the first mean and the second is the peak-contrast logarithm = -0.46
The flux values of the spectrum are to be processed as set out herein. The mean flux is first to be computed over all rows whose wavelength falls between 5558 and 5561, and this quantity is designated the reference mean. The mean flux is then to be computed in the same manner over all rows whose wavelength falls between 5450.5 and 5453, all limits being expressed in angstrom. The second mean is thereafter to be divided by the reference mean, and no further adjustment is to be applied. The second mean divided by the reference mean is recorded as 1.00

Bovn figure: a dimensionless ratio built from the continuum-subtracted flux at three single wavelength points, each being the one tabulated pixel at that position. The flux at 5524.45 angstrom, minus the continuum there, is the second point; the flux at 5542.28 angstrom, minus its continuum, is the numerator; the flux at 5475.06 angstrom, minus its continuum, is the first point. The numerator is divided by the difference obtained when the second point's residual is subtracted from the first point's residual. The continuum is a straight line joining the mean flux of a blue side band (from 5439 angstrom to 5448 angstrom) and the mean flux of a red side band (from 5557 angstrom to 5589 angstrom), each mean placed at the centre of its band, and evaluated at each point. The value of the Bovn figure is 0.3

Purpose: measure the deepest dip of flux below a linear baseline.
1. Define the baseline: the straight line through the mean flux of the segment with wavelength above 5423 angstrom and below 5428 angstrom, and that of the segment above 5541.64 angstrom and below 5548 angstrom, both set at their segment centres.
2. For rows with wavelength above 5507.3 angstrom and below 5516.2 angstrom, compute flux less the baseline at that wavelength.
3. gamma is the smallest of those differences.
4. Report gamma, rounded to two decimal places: -3.59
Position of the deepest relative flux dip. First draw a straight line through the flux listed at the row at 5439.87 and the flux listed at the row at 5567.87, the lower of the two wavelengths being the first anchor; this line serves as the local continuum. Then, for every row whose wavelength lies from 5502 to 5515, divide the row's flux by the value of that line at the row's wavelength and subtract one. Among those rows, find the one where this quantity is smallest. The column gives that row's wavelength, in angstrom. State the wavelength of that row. 5506.67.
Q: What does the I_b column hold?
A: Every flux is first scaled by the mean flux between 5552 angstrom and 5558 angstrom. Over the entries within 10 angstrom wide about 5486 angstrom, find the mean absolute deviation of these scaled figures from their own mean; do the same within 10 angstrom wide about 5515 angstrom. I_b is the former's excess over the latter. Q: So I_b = -0.03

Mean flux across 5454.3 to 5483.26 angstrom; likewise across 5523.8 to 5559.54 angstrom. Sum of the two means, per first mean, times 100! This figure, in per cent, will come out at 204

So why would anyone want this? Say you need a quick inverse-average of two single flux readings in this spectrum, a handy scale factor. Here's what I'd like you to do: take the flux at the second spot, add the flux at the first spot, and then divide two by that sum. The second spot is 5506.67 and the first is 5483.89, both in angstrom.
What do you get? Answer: 0.0428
